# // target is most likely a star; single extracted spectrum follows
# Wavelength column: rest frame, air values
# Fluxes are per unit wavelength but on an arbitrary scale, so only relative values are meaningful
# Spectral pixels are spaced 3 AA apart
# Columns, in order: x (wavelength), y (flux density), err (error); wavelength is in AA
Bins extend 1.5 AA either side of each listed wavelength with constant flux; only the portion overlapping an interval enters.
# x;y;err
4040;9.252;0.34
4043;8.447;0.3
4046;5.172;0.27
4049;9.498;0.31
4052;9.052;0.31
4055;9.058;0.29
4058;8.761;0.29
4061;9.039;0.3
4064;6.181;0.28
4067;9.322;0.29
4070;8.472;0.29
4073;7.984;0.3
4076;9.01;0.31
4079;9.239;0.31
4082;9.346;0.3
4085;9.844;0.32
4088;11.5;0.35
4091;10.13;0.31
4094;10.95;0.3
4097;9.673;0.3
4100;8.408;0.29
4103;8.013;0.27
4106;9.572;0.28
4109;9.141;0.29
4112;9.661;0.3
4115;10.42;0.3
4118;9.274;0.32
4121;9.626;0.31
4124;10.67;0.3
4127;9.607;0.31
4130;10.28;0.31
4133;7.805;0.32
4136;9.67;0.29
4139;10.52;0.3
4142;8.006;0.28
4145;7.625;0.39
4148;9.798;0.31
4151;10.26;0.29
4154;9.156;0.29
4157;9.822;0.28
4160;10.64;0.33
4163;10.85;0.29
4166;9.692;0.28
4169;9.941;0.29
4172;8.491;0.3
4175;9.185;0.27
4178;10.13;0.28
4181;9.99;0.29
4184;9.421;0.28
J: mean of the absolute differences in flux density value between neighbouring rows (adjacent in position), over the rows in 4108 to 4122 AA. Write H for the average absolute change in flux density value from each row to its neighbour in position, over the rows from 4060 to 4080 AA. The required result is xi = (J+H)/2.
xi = 1.1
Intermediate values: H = 1.43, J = 0.7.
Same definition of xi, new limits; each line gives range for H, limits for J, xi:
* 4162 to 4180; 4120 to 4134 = 1.1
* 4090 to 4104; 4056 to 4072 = 1.4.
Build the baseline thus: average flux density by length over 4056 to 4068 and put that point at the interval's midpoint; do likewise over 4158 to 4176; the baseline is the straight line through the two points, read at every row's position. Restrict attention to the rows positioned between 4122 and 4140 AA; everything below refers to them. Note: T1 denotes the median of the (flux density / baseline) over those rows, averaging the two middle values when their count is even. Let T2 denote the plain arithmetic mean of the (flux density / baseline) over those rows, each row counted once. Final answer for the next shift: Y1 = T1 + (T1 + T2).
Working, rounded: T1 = 1.07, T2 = 1.05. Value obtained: 3.19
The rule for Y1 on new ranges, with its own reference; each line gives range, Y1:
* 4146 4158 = 3.06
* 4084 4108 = 3.35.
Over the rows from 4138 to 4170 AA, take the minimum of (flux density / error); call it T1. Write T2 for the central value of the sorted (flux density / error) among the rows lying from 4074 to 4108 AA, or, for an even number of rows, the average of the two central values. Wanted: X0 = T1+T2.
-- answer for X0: 51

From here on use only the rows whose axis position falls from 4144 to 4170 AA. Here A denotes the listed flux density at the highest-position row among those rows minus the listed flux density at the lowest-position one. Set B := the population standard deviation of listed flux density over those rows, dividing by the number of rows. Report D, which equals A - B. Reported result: 1.4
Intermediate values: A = 2.3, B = 0.89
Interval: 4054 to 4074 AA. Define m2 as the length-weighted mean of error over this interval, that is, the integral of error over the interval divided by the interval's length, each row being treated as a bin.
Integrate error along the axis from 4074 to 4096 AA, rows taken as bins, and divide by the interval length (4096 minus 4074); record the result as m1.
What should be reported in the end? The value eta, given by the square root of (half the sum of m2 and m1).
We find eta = 0.550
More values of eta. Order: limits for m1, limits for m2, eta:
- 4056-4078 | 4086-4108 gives 0.545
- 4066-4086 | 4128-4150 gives 0.555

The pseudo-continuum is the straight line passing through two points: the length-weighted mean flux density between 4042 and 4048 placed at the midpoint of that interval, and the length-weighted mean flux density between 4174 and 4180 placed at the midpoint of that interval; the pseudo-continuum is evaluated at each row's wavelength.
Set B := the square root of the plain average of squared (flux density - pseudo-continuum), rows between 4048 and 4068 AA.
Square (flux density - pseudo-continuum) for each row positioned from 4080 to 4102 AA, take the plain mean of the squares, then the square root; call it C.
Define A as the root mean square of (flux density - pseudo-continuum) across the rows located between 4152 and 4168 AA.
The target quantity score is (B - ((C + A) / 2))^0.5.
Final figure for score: 0.53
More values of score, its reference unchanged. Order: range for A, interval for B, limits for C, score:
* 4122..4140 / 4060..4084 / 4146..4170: 0.57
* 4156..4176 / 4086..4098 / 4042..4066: 1.18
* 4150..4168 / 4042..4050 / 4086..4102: 0.54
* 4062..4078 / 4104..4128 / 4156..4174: 0.52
